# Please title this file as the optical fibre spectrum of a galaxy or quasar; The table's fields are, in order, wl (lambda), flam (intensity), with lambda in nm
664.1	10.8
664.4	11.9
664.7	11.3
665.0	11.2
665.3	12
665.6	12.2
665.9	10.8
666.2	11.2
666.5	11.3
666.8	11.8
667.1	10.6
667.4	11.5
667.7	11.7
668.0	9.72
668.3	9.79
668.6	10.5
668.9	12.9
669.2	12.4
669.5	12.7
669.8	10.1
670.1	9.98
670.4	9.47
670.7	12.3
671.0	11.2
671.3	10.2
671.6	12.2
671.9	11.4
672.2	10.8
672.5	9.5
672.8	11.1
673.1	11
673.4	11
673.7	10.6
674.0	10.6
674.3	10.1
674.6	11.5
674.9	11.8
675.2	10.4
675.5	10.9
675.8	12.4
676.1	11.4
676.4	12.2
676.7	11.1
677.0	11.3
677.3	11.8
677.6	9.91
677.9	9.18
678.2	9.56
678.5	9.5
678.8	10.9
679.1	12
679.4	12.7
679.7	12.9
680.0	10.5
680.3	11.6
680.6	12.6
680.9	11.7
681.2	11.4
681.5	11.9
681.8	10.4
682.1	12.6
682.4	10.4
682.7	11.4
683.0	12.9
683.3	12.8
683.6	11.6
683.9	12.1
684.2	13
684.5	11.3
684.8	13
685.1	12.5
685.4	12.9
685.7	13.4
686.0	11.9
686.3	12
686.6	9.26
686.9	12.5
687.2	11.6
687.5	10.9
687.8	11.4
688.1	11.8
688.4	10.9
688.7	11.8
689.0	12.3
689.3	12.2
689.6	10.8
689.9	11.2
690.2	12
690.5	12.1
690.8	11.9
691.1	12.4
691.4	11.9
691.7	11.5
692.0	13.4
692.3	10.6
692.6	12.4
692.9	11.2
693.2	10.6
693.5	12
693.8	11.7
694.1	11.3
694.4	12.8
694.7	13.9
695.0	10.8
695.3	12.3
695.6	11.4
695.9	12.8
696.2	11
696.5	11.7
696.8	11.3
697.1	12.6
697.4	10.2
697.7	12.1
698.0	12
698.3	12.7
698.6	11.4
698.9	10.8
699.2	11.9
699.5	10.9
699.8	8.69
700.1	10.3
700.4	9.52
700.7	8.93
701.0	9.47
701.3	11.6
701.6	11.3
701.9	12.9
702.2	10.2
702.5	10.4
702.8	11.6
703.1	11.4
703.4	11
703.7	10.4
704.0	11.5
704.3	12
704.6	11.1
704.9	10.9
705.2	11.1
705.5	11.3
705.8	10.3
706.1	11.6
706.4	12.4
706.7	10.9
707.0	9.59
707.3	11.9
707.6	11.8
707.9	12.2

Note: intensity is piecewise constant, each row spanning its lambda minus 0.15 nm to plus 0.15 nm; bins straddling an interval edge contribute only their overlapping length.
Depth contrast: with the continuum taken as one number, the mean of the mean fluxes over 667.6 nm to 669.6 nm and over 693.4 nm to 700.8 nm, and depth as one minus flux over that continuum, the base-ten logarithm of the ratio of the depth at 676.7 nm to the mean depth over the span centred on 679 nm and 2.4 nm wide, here -0.2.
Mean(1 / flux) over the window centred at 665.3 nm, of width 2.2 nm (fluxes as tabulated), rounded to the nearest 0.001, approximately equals 0.087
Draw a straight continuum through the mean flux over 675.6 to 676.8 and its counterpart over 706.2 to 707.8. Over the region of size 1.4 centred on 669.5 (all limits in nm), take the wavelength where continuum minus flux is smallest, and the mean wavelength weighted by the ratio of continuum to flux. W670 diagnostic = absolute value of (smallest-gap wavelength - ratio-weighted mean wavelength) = 0.64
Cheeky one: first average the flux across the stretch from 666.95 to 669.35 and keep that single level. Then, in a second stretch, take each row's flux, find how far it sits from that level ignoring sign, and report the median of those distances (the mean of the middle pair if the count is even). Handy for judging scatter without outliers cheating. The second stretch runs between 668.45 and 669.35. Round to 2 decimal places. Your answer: 1.26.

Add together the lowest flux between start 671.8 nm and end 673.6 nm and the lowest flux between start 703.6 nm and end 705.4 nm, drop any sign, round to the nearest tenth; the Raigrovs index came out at 19.9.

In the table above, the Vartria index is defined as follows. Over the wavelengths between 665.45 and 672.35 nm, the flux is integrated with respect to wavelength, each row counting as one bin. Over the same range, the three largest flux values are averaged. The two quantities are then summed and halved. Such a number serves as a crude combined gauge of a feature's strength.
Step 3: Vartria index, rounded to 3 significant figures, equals 44.8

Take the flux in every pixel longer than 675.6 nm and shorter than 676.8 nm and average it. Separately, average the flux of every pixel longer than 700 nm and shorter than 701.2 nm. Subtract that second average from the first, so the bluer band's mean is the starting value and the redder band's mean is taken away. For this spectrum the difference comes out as 2.2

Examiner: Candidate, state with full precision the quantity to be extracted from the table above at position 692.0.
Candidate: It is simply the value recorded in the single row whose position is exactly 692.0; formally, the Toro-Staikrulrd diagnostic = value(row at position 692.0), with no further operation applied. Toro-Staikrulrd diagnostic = 13.4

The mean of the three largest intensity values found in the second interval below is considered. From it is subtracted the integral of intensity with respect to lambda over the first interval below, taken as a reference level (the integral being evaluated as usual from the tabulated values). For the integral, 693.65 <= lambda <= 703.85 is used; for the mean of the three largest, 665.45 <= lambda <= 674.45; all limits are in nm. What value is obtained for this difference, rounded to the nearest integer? -102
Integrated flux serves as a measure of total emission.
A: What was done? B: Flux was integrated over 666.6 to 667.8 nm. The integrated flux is 13.7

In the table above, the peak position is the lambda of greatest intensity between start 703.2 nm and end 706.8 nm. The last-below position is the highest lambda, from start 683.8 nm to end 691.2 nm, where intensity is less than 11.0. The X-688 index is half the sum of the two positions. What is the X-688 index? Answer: 698.00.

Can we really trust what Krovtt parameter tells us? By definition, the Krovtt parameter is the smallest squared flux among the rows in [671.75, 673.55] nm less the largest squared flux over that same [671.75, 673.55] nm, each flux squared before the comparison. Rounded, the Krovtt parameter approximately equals -40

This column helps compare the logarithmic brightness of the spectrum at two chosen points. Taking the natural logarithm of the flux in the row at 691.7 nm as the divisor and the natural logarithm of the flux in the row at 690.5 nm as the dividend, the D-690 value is 1.02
